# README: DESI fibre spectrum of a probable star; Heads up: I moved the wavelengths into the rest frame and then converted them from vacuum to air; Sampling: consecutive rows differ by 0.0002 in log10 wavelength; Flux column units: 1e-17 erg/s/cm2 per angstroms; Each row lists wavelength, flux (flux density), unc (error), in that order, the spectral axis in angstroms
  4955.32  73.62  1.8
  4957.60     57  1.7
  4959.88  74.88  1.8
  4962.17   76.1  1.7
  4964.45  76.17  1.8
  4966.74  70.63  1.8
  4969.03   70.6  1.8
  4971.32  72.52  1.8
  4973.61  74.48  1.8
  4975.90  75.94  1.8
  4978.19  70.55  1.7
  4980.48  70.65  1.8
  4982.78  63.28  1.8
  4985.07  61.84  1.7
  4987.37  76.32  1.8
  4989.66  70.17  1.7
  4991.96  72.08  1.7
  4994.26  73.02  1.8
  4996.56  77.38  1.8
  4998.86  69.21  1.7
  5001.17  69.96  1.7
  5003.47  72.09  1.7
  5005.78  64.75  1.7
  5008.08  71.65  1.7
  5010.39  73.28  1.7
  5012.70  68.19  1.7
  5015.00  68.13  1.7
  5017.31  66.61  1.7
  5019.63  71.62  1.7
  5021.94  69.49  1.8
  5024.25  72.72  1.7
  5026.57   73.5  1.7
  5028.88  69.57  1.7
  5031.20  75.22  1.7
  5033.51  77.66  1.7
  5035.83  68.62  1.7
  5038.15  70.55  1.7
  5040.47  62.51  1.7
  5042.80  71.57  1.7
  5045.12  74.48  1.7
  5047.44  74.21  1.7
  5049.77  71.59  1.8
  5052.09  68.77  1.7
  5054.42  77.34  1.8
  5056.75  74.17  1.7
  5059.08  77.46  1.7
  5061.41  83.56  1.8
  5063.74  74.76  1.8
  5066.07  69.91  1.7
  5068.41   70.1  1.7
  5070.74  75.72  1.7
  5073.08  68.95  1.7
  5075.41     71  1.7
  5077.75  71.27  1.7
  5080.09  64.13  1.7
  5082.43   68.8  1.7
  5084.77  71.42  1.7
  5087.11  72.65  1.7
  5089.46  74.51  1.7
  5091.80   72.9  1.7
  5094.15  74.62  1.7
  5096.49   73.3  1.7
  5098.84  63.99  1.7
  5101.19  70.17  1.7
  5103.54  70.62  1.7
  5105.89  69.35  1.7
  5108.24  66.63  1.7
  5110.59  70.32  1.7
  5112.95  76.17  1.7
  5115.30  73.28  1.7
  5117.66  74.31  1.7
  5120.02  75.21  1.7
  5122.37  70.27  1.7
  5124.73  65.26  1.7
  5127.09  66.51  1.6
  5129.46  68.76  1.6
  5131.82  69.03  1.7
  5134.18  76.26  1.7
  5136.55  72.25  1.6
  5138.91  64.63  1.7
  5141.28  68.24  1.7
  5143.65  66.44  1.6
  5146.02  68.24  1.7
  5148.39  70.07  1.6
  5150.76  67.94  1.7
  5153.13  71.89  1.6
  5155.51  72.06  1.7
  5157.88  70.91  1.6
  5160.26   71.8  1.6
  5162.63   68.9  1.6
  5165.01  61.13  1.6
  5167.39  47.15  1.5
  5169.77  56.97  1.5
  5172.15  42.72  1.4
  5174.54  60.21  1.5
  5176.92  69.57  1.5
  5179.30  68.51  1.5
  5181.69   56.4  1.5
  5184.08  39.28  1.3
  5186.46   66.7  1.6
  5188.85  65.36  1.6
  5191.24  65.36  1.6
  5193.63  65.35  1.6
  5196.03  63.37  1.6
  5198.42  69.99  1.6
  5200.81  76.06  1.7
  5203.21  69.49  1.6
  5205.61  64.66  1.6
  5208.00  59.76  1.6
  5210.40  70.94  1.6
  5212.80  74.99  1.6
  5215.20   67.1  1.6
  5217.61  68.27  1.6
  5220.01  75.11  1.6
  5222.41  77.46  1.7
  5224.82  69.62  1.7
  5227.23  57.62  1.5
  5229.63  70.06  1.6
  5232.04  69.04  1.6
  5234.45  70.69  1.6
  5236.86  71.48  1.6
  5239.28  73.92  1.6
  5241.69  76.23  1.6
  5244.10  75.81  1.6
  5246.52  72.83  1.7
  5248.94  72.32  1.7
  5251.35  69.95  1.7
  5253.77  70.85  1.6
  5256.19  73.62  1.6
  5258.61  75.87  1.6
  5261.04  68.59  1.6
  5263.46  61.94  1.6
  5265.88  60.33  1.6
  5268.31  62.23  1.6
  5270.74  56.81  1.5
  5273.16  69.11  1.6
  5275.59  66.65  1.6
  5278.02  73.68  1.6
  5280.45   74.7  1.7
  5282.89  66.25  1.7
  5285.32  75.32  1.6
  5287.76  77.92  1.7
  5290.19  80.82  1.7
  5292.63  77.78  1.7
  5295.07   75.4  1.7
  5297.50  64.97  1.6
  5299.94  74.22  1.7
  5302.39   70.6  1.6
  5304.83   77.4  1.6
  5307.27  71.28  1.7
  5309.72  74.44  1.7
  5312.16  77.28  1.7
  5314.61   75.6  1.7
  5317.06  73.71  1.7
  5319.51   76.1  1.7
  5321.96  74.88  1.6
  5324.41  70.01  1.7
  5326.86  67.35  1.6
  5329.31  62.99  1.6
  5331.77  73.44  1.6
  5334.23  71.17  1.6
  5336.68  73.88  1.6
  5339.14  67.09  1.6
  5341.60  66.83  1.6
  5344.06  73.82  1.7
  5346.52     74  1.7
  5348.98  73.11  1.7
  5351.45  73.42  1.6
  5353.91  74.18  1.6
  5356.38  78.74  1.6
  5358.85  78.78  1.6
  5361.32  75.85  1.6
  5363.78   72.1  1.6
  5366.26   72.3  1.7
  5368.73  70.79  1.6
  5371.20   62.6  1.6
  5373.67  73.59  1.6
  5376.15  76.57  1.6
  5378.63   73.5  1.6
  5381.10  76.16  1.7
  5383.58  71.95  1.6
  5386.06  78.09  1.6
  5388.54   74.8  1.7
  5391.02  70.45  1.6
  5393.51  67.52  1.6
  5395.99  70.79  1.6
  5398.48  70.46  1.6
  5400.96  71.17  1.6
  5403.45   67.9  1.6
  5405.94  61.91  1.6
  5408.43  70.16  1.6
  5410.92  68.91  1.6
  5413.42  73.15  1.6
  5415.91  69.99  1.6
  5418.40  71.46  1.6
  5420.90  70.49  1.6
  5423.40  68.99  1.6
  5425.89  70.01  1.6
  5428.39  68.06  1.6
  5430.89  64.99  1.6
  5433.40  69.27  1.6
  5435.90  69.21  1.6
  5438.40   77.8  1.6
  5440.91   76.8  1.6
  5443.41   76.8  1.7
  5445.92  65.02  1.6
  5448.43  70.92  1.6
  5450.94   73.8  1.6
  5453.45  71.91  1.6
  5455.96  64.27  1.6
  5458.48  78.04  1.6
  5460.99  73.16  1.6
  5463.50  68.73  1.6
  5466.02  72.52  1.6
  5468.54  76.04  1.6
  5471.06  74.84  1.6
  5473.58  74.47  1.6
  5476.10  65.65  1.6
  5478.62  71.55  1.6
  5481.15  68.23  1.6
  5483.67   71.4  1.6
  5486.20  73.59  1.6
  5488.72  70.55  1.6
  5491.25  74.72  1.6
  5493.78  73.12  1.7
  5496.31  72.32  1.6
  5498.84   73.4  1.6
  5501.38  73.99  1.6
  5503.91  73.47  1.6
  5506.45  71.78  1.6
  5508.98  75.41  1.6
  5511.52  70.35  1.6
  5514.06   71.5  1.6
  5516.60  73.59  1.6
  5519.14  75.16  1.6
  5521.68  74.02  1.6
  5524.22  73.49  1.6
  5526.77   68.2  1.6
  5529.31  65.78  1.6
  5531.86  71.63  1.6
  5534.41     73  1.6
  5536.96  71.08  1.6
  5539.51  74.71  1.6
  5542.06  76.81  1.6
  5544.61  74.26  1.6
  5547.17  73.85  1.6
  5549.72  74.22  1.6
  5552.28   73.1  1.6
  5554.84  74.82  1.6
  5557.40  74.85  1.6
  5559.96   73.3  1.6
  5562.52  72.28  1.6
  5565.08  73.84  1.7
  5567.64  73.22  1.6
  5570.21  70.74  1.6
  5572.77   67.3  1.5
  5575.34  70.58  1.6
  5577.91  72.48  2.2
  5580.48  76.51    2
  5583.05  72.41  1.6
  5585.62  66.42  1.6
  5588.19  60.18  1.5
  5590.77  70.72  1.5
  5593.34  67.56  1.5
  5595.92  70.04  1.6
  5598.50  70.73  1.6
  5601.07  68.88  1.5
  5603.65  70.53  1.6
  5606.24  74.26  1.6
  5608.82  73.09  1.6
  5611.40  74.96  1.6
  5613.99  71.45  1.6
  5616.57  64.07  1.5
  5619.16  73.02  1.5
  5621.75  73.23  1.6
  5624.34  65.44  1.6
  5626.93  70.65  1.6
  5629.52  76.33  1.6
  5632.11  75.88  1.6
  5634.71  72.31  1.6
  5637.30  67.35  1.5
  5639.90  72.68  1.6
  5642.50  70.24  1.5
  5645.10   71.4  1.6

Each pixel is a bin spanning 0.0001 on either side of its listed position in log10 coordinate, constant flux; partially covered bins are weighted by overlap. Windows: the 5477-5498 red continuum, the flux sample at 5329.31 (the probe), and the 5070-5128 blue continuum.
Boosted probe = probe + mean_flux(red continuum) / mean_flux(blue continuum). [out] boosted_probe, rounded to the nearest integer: 64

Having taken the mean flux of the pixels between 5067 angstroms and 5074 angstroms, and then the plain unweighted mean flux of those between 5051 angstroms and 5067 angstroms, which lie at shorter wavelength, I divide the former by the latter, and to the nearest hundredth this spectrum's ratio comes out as 0.95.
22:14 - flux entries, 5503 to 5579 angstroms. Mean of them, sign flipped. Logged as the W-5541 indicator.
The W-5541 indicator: -72.6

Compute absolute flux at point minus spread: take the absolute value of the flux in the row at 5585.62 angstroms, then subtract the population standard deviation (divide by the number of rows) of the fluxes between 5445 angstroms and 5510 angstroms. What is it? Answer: 63.1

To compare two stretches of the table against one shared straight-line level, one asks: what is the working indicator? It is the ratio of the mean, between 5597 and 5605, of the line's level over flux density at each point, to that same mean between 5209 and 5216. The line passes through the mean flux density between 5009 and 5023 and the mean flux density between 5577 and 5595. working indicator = 1.01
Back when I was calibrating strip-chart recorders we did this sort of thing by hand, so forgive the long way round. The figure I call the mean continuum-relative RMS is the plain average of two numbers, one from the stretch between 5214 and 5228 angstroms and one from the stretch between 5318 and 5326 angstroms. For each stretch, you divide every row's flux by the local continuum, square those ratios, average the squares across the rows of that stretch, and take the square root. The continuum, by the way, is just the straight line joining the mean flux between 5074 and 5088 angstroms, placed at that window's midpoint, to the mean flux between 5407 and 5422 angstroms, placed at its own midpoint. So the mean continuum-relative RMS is 1.02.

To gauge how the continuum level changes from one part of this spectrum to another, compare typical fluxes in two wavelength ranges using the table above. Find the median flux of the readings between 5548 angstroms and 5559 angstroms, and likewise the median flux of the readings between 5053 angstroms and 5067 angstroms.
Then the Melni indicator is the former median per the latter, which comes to 0.98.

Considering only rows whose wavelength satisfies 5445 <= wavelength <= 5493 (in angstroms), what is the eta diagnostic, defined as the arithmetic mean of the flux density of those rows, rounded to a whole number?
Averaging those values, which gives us 72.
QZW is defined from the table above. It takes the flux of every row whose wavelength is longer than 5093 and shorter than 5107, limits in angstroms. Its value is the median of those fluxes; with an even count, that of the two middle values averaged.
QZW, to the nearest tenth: 70.4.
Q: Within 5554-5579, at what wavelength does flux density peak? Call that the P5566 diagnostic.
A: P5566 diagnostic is 5557.40 angstroms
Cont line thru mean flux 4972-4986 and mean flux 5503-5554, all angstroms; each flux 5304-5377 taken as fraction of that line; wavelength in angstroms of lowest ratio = 5371.20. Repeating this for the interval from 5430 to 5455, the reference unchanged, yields 5445.92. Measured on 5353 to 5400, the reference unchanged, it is 5371.20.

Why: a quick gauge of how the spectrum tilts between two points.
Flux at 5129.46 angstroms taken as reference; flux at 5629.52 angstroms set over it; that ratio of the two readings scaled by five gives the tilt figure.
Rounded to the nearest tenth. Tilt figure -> 5.6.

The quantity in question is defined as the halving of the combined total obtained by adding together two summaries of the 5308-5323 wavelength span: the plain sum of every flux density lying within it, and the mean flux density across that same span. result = 264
